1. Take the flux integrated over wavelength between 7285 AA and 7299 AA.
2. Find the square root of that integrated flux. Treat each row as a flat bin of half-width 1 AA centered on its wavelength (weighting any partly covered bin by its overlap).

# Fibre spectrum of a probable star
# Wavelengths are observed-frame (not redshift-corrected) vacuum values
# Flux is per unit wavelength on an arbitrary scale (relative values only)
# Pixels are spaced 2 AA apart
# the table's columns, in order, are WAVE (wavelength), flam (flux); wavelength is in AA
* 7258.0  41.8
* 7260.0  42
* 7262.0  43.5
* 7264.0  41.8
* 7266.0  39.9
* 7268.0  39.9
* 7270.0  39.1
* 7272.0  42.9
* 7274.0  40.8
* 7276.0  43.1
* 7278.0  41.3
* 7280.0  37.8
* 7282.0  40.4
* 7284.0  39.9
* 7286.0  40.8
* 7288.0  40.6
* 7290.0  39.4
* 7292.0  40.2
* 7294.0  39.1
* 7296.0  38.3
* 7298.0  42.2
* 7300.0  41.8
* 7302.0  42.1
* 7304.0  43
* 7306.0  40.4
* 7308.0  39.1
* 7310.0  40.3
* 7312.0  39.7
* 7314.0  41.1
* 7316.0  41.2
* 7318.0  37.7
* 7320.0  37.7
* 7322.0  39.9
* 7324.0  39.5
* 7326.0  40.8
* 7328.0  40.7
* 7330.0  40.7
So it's 23.69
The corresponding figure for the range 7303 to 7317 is 23.87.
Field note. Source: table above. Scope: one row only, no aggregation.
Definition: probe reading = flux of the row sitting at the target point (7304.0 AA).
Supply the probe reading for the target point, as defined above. 43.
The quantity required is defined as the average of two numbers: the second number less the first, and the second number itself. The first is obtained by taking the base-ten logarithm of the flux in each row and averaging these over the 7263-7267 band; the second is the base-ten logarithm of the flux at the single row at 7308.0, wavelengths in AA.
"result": 0.787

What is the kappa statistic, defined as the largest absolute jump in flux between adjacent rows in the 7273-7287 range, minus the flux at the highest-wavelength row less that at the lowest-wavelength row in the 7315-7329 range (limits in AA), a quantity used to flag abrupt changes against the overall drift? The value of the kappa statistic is 4.0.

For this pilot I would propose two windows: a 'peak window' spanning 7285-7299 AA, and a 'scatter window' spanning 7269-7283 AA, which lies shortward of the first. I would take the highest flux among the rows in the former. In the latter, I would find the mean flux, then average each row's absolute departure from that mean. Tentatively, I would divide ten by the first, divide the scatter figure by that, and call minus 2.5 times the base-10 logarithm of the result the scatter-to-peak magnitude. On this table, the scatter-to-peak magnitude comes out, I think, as -1.95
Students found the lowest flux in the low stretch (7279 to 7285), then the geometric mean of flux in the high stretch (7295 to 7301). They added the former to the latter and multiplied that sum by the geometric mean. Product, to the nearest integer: 3198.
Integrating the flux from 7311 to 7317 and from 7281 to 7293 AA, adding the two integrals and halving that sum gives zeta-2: 363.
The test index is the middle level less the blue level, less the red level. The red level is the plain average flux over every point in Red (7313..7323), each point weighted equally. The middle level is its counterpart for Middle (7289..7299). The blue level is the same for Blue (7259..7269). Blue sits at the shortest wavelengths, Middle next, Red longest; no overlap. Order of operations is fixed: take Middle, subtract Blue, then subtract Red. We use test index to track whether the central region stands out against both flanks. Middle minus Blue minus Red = -41.1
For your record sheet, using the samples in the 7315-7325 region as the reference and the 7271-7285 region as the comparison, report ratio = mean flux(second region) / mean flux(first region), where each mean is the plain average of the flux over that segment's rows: 1.04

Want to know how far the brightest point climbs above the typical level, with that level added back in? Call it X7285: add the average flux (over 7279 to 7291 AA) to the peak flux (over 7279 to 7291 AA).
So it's 81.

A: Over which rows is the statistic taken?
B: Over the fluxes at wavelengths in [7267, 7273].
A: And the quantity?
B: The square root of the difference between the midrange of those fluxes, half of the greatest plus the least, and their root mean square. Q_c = 0.6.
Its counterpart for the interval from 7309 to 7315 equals 0.2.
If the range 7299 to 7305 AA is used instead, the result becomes 0.3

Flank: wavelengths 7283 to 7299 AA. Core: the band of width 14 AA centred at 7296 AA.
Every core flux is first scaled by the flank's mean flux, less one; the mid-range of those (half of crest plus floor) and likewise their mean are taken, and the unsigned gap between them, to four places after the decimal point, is 0.0048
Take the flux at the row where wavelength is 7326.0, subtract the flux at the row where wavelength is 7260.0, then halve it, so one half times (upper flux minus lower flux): -0.6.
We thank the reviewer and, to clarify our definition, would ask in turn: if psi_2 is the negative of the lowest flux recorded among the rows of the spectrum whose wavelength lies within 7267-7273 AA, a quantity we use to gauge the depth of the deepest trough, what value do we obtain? -39.1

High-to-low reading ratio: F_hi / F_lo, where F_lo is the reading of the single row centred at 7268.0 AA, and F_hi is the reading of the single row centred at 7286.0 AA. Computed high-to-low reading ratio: 1.02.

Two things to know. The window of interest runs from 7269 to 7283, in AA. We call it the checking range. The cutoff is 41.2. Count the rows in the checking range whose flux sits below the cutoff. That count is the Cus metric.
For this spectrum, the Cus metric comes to 4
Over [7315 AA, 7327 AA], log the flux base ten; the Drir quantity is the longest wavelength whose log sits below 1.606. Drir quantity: 7324.0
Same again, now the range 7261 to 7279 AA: 7270.0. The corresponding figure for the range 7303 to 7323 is 7322.0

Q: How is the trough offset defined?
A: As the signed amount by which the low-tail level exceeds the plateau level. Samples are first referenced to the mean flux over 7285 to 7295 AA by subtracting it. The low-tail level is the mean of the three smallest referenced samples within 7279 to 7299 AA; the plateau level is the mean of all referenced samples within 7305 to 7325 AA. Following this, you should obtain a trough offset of -1.3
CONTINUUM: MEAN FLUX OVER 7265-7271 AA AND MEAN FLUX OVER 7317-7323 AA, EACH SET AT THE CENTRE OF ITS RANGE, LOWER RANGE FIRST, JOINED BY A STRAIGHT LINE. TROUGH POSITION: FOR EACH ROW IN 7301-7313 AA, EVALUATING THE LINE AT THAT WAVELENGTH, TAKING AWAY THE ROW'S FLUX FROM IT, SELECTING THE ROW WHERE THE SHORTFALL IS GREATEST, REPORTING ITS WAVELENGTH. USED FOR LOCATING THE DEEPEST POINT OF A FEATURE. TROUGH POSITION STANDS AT 7308.0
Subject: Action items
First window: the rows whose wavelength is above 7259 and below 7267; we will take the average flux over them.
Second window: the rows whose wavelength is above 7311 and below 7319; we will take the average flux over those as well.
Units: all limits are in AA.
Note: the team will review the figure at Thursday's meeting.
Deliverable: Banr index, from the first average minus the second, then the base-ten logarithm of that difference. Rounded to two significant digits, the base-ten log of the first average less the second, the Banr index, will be 0.27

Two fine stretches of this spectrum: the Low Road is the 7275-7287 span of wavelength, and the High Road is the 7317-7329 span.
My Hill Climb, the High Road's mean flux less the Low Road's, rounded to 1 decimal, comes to -1.2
